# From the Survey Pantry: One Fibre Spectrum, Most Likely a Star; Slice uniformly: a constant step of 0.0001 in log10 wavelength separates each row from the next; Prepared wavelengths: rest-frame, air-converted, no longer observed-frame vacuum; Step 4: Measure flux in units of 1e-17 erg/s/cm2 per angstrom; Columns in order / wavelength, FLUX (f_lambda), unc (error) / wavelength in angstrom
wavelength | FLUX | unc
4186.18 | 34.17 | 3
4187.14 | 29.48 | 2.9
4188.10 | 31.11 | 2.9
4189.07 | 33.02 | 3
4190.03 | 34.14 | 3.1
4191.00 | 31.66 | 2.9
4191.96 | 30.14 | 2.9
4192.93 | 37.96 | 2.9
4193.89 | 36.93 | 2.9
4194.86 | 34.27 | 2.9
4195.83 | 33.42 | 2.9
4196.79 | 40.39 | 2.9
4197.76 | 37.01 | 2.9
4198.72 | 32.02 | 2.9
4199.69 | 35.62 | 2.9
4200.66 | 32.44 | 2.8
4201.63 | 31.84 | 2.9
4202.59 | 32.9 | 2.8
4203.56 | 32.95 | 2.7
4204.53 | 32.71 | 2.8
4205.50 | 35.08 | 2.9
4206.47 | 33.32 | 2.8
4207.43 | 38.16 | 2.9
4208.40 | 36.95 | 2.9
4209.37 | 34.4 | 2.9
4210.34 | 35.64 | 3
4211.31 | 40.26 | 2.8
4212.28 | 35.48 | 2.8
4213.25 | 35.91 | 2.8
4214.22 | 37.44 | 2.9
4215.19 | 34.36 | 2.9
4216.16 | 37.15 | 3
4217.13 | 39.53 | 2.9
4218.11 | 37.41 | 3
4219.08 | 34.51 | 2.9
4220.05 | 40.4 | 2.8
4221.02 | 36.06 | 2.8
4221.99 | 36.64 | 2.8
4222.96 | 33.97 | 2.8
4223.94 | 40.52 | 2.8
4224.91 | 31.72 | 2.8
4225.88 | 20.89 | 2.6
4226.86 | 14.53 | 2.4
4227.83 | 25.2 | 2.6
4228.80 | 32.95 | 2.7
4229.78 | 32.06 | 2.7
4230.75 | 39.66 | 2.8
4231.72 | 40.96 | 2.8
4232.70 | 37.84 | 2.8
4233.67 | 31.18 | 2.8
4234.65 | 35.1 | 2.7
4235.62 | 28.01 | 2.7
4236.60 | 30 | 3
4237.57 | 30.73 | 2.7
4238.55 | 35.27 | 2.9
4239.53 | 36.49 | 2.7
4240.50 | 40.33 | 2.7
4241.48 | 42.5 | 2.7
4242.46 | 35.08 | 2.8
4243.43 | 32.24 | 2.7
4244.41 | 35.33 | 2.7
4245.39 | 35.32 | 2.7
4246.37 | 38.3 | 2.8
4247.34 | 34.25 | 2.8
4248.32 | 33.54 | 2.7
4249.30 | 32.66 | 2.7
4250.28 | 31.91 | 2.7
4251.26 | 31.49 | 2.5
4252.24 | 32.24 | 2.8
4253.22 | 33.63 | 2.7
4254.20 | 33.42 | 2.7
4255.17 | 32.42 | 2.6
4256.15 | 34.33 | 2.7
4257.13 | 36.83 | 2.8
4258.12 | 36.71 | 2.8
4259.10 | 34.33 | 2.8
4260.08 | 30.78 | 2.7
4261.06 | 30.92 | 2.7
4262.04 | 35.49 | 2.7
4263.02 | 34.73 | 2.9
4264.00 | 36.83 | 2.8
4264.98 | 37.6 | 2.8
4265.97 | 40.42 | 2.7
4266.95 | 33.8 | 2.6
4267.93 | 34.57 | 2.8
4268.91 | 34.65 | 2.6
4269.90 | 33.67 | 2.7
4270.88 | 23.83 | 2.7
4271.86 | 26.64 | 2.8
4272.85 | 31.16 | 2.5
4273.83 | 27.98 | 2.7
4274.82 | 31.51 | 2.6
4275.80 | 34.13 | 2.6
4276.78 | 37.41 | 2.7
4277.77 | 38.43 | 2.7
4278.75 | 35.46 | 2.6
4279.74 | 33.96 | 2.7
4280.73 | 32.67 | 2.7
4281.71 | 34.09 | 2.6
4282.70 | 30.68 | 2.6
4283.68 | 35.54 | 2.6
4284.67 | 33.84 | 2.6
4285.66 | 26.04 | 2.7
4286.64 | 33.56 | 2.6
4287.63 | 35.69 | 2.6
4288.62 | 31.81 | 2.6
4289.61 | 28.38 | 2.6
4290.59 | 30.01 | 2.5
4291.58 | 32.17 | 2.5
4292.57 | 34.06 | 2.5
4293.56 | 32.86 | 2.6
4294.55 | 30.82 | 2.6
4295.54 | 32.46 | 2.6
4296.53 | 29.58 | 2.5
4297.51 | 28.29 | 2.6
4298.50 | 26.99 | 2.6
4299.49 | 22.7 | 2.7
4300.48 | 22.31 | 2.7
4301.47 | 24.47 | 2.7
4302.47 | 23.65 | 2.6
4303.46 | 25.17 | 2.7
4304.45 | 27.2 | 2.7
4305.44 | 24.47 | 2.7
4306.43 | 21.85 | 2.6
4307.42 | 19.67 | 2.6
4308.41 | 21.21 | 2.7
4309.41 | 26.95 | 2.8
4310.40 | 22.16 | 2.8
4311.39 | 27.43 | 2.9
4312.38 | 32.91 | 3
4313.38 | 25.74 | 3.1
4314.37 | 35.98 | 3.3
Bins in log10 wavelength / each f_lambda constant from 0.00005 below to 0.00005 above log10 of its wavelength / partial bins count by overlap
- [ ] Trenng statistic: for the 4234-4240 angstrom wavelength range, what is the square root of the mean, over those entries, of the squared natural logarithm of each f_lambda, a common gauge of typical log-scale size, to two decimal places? 3.48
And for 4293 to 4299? 3.40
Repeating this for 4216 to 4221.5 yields 3.62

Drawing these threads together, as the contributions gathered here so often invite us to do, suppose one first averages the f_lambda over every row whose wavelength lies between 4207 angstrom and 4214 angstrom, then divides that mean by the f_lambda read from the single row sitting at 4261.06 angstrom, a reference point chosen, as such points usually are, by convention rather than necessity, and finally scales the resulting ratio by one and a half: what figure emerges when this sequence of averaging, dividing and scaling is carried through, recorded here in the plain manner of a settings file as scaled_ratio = 1.8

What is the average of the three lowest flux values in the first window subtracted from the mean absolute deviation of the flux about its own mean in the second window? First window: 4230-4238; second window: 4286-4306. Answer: -26.1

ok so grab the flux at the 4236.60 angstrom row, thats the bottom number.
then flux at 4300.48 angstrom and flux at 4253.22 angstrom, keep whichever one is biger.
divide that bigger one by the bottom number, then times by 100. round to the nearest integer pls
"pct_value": 112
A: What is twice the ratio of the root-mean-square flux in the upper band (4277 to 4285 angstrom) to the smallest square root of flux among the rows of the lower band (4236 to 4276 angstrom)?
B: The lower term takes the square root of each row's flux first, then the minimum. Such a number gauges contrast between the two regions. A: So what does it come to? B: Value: 14.1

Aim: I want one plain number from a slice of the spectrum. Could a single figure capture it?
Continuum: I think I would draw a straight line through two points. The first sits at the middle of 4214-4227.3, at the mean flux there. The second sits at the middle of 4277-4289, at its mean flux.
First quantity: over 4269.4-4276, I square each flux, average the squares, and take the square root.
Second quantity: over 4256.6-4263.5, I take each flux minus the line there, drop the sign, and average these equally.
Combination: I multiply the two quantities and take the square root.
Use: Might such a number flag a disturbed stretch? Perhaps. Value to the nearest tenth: 8.1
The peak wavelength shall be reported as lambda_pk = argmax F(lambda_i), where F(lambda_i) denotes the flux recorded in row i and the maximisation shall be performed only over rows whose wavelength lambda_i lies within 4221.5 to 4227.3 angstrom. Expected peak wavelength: 4223.94 angstrom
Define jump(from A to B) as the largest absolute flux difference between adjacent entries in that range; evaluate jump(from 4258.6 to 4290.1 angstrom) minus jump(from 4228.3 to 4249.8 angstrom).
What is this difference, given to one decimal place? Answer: 2.2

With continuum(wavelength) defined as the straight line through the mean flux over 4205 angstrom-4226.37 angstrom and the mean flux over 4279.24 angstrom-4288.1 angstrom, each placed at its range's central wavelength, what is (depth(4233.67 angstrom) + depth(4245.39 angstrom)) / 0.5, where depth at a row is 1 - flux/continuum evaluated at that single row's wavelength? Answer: 0.17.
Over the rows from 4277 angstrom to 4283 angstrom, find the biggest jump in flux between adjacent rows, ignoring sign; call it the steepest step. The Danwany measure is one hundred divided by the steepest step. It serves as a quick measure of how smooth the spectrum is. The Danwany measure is 29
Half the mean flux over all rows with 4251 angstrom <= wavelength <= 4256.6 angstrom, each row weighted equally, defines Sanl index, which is 16.5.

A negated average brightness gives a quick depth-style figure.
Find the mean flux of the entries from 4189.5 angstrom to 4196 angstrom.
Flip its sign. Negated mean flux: -34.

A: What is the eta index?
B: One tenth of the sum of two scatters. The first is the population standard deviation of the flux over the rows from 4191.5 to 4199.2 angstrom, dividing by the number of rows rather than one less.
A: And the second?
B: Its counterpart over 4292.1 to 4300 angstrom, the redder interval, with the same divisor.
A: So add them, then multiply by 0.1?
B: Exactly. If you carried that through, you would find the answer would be 0.66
